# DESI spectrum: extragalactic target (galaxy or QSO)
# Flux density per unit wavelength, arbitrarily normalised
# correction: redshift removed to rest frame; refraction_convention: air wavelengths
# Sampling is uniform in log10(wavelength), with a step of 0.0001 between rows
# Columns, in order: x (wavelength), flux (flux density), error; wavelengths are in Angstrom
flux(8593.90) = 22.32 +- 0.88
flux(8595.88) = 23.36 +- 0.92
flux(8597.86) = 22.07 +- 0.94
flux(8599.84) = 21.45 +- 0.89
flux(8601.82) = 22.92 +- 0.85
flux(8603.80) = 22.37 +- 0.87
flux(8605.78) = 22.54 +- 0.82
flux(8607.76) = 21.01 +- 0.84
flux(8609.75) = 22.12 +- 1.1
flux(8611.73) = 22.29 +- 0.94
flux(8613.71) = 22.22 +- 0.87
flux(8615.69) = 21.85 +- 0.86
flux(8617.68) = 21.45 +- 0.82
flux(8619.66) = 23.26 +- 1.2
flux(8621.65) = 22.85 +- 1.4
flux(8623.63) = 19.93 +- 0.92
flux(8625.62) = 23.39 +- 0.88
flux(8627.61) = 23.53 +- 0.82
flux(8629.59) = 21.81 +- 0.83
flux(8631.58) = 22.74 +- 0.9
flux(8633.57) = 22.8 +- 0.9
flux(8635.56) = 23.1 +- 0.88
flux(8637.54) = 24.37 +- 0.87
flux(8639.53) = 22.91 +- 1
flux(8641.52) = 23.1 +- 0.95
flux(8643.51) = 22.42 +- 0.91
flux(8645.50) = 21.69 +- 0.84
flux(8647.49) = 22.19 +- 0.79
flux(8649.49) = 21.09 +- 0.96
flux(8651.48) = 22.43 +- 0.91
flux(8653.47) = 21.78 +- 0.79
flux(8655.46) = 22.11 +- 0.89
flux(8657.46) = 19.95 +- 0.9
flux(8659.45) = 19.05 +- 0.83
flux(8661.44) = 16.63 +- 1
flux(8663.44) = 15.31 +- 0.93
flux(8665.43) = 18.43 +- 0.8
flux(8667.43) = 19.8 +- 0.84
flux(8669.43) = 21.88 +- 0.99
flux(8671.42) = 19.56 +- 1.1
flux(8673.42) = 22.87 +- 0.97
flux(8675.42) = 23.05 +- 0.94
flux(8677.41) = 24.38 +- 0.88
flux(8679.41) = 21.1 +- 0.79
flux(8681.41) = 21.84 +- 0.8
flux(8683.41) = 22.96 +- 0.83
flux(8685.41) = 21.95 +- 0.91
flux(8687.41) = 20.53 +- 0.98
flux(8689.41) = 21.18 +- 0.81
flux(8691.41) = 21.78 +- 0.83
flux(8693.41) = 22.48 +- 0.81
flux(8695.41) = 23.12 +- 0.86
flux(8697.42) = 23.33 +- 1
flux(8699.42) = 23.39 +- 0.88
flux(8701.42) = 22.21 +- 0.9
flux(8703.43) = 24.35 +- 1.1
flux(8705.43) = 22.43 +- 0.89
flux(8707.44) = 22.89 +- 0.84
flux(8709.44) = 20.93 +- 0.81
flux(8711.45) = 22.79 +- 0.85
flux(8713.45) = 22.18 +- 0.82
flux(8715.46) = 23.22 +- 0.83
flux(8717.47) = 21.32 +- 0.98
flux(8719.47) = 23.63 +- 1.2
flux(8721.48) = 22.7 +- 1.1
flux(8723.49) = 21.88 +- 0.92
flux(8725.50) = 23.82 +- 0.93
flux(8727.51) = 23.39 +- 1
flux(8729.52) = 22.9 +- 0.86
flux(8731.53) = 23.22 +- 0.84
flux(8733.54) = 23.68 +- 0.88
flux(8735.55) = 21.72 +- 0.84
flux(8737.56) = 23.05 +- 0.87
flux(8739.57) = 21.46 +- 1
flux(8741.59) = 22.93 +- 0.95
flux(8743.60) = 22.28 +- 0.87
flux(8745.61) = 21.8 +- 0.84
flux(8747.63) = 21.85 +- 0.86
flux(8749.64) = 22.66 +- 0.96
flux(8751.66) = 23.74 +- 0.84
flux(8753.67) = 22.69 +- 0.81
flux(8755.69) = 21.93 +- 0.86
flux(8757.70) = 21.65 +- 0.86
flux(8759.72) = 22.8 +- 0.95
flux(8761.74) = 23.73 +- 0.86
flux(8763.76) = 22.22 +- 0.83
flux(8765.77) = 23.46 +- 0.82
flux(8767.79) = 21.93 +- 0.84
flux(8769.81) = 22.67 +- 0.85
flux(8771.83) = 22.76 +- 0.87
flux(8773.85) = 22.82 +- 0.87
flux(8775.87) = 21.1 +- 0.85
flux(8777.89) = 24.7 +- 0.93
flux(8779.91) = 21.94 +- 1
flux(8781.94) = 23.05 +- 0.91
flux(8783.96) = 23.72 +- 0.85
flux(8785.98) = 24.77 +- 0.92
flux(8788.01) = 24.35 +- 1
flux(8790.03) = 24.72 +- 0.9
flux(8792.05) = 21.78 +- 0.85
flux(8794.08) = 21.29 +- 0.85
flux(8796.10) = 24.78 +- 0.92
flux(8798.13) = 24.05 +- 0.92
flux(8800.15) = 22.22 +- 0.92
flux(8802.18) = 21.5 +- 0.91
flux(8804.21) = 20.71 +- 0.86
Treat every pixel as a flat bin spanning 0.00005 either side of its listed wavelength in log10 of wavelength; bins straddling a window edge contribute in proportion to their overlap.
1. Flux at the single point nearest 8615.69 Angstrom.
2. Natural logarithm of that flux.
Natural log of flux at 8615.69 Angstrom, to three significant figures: 3.08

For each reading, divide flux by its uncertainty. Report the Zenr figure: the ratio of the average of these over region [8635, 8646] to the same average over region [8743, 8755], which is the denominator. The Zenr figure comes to 0.97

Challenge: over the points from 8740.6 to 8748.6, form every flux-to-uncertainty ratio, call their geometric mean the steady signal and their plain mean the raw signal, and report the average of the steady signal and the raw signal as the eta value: 25.3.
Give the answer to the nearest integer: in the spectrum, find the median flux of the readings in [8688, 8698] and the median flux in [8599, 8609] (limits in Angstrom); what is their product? 503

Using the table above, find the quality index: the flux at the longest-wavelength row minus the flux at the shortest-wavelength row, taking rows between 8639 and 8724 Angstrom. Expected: -1.0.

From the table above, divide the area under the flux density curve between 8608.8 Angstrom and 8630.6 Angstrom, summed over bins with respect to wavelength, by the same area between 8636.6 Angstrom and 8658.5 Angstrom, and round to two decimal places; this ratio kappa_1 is 1.00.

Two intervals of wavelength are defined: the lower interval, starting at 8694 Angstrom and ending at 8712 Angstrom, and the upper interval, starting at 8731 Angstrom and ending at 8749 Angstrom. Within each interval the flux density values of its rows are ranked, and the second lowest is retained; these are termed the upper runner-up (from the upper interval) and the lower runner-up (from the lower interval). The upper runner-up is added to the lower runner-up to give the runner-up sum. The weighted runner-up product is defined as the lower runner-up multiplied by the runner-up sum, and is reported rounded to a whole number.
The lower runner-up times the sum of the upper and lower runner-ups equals 976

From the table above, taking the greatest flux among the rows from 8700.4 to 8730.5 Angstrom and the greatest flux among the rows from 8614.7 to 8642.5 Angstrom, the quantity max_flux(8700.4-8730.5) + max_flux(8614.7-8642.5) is 48.7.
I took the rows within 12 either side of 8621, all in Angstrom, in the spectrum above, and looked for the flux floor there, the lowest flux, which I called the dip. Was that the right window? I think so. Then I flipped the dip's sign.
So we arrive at -19.9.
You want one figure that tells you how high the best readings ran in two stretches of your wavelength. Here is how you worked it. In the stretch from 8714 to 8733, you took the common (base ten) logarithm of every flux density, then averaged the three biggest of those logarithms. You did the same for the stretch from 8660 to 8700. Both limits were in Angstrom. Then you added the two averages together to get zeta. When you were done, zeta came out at 2.75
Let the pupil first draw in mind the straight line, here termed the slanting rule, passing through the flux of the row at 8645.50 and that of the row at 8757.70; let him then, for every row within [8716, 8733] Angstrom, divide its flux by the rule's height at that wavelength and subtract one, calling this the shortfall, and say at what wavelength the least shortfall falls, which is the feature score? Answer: 8717.47 Angstrom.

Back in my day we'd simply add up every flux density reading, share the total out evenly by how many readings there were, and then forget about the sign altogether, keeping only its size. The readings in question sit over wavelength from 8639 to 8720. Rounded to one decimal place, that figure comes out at 21.7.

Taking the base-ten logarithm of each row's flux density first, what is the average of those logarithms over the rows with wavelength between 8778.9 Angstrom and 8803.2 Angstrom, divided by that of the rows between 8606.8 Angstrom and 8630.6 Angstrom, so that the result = 1.01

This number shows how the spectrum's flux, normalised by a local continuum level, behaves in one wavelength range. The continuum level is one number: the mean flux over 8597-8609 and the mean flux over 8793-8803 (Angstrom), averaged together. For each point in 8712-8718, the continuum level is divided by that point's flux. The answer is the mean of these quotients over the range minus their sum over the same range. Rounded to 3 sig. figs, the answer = -2.02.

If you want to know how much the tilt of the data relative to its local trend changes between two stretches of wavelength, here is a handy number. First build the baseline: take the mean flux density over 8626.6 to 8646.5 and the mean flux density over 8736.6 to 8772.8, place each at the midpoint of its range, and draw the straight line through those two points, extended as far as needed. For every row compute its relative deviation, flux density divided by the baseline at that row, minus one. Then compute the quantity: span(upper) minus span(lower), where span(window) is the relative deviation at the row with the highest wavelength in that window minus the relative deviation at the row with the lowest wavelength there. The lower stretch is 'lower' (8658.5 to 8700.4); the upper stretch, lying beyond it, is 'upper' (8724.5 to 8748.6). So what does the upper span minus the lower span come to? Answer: -0.28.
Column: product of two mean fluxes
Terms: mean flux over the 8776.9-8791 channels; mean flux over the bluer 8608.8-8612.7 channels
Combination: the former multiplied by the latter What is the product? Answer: 531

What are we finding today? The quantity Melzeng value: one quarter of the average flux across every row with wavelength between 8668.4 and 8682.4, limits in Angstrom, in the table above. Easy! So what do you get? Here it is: 5.52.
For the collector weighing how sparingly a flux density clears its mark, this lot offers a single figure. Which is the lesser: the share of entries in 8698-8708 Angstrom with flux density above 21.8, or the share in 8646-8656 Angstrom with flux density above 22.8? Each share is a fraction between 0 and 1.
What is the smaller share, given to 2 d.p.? 0.00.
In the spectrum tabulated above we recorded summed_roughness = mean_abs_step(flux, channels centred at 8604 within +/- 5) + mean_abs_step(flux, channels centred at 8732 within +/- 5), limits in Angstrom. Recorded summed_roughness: 1.74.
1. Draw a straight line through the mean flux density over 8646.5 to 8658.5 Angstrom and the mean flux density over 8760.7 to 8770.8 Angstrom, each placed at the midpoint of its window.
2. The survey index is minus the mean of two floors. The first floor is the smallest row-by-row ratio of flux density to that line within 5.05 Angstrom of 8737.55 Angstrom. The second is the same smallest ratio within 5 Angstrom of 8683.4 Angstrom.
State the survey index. -0.94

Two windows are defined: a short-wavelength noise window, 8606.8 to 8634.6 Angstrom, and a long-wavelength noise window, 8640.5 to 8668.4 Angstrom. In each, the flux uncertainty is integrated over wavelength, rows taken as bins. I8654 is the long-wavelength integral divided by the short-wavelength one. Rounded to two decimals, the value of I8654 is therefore 0.93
